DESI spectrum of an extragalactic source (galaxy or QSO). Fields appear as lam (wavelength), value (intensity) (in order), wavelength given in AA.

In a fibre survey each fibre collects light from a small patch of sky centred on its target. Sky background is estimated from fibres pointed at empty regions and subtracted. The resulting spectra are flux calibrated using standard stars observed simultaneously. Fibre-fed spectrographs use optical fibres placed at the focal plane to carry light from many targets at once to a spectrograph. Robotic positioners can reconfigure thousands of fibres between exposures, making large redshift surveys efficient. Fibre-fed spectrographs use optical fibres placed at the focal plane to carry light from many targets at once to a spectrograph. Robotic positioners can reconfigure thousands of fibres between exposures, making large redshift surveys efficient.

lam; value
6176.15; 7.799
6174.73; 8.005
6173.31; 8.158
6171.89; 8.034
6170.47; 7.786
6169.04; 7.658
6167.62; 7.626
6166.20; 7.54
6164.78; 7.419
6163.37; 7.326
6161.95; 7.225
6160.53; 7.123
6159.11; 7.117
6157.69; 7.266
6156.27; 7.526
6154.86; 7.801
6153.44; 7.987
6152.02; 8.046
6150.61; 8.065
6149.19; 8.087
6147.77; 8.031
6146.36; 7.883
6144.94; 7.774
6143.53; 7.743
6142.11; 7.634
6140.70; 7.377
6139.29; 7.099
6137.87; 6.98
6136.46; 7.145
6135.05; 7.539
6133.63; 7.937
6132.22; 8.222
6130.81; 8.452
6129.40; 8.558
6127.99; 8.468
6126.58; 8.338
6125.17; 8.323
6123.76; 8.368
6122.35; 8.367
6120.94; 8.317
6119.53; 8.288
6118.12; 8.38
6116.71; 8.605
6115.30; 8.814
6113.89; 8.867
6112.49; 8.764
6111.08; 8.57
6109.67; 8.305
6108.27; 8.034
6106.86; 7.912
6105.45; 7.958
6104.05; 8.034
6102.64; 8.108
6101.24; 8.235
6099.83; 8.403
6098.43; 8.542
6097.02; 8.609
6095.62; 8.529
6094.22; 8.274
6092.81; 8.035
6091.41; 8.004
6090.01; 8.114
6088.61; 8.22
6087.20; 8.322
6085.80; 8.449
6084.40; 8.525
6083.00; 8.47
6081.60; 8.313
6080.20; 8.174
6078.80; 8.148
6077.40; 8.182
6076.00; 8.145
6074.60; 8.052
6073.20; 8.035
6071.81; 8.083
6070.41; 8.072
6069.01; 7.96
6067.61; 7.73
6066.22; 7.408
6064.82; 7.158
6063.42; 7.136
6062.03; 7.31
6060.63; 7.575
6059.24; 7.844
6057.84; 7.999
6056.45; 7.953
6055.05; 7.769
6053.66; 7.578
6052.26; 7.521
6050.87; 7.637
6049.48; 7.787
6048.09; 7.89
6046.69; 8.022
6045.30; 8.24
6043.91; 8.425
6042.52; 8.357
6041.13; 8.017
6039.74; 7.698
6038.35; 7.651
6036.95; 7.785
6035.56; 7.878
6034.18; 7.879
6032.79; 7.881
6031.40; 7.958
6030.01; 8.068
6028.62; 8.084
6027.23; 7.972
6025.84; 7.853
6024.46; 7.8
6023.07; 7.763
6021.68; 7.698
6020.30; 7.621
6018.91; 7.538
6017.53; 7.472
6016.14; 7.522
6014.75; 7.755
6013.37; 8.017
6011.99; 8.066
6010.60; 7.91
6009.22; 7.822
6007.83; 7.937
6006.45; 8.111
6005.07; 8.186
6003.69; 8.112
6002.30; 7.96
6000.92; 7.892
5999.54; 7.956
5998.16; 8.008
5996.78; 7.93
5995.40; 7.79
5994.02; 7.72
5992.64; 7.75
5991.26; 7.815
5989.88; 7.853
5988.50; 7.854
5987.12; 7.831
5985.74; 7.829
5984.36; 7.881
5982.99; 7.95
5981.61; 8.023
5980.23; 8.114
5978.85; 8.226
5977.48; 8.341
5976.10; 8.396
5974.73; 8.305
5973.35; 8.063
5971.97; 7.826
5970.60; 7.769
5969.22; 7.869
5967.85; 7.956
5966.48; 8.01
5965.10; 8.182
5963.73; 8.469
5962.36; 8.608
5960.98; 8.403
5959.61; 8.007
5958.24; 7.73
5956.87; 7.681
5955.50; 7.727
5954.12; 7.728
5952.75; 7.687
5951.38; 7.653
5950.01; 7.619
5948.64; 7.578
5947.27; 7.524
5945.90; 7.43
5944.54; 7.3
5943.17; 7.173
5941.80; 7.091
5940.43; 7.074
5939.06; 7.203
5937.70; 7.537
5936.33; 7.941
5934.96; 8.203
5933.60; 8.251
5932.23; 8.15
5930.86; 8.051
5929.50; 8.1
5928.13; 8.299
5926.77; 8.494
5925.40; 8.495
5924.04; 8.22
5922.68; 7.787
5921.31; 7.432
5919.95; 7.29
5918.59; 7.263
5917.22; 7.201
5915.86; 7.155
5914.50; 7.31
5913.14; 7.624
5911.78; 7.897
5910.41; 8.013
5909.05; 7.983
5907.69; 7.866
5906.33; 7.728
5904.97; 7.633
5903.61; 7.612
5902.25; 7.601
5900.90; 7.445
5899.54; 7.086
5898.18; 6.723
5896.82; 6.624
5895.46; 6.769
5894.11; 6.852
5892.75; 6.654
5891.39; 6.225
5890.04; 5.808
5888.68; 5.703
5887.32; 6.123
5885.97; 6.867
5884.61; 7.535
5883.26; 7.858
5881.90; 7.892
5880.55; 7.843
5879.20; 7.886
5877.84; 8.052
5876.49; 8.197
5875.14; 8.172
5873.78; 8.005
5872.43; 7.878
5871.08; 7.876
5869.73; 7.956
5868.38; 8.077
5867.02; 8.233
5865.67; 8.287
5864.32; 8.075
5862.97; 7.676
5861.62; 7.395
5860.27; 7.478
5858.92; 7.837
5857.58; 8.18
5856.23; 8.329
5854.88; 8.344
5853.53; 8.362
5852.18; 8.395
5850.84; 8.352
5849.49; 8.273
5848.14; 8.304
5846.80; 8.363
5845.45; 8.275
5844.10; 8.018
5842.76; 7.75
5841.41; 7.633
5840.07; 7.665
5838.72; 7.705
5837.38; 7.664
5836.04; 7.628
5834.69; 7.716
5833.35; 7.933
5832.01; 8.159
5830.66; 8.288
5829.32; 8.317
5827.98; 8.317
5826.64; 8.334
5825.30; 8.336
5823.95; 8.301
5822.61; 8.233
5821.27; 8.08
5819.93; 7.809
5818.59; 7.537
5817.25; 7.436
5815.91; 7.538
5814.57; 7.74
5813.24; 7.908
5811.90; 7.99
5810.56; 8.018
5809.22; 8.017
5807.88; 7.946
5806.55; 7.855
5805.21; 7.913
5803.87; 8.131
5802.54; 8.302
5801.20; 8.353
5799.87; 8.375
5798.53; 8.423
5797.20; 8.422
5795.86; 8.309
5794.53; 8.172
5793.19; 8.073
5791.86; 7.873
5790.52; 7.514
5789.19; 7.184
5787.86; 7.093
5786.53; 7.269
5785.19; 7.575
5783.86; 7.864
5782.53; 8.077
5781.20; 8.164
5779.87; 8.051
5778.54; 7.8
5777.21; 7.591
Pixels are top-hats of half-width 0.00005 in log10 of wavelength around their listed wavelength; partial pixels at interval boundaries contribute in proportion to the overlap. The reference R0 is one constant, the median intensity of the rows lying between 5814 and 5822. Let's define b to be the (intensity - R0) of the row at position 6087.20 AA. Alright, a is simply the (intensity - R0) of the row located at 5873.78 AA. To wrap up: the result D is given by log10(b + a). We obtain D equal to 0.02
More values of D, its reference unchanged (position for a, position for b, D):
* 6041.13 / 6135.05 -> -0.56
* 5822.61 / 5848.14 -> 0.10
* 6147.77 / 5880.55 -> -0.22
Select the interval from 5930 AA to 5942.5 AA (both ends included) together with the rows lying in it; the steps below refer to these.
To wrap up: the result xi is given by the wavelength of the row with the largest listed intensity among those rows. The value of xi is 5933.60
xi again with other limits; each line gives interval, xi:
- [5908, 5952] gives 5925.40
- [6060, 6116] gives 6113.89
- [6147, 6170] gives 6149.19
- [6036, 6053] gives 6043.91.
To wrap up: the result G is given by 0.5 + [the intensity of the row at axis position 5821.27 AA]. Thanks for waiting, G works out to 8.6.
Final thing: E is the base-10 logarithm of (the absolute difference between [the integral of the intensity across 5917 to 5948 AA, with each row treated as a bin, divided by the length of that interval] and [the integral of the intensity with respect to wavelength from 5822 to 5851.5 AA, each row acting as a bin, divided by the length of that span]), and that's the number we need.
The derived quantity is -0.5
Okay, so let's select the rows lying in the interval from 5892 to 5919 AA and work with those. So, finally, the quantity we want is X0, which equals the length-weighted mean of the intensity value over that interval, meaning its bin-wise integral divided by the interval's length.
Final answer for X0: 7.35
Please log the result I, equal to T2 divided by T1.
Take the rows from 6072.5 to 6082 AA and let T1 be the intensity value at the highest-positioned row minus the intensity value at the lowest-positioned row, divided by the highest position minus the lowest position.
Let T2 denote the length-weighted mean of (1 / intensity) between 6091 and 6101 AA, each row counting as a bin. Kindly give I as 4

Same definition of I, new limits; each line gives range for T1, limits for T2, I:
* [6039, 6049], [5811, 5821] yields 6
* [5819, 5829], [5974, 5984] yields 2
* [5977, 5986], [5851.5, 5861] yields -2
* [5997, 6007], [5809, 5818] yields 10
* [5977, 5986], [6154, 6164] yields -2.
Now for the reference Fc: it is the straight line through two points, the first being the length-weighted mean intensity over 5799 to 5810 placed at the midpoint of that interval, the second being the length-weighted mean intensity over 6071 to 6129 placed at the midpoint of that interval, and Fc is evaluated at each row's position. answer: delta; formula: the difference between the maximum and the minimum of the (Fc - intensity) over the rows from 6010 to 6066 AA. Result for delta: 1.3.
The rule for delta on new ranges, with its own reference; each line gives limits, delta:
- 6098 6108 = 0.6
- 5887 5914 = 2.3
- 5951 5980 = 0.9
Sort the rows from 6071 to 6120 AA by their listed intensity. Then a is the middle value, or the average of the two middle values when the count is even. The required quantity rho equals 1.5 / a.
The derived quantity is 0.181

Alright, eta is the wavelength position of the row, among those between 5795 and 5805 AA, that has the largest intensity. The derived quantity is 5798.53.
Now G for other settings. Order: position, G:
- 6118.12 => 8.9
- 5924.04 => 8.7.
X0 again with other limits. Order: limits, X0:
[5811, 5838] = 7.96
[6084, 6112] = 8.26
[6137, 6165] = 7.58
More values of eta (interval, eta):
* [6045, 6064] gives 6045.30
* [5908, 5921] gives 5910.41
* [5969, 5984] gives 5976.10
